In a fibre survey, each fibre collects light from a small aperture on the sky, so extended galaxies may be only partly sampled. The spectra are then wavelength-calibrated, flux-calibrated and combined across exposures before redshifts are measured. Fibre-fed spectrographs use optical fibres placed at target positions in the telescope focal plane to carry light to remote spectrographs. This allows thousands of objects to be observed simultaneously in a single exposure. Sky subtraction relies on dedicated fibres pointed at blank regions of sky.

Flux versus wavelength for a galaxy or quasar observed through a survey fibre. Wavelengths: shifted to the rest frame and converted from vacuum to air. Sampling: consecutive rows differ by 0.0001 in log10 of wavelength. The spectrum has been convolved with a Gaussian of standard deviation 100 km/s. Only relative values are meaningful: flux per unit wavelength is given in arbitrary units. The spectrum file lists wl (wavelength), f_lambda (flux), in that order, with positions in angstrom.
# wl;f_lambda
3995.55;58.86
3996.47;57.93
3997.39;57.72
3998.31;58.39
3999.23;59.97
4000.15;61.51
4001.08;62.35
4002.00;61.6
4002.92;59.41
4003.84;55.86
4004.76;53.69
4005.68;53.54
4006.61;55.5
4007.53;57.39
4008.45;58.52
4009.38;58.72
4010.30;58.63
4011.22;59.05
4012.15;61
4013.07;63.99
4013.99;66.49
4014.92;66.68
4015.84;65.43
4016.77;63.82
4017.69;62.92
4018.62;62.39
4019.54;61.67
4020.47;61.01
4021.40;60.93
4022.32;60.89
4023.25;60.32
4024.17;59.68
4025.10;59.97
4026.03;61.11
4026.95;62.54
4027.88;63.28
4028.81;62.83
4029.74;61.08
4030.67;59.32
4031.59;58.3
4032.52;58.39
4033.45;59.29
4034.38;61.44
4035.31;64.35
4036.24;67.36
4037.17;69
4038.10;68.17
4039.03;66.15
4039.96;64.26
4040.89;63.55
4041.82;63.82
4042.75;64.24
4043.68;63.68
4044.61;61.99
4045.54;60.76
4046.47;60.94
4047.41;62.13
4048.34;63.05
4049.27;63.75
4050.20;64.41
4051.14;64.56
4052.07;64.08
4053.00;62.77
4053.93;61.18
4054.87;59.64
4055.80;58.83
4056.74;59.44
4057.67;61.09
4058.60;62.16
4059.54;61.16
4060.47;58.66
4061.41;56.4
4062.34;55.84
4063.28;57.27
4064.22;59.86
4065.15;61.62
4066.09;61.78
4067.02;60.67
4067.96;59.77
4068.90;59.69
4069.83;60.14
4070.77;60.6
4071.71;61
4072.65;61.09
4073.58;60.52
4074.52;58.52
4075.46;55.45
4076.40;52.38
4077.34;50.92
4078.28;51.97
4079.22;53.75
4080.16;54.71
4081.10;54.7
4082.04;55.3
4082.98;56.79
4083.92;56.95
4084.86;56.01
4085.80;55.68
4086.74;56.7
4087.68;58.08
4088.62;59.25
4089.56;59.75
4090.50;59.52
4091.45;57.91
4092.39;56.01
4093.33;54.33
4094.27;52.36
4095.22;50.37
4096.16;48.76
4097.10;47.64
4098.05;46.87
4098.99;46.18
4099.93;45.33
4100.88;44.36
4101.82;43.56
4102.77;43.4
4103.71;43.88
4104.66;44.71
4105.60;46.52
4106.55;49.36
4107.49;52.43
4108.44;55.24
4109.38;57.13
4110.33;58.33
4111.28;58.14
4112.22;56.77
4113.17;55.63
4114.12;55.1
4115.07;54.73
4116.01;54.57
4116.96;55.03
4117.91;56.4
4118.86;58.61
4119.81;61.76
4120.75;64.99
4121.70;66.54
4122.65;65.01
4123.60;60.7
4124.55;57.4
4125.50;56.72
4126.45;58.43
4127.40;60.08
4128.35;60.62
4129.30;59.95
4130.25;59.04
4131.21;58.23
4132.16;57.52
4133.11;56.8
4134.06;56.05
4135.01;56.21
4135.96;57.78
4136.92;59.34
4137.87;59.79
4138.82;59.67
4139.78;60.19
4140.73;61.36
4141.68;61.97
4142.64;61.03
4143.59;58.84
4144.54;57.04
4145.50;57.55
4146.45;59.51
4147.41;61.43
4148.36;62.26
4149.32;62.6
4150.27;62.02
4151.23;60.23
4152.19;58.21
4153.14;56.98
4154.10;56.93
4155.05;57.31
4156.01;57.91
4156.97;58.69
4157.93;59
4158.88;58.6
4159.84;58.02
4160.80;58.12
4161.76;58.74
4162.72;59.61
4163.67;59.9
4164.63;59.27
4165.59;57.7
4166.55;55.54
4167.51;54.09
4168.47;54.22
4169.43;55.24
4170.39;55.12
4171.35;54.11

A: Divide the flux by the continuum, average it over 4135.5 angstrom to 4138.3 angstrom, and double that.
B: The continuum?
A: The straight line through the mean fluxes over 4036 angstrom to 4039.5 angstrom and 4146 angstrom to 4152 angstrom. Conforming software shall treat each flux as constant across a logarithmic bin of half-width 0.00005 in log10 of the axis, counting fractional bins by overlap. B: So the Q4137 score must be 1.90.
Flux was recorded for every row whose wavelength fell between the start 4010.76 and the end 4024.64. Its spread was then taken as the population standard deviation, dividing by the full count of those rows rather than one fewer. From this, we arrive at 2.3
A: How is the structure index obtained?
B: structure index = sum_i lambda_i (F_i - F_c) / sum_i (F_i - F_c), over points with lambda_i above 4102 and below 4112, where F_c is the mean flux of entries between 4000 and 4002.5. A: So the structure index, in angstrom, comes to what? 4105.6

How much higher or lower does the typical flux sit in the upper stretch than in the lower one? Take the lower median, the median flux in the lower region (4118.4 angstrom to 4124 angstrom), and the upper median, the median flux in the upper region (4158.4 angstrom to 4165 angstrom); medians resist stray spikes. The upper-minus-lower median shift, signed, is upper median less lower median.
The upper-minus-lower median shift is -4.6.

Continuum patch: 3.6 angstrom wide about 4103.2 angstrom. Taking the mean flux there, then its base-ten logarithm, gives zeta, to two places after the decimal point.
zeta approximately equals 1.64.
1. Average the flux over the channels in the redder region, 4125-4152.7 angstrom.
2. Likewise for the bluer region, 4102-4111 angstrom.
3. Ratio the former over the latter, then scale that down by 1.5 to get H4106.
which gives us 0.79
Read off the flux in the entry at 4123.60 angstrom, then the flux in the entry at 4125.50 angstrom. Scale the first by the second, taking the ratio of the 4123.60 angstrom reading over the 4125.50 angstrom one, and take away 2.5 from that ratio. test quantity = -1.43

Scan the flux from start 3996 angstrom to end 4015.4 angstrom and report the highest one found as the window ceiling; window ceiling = 66.68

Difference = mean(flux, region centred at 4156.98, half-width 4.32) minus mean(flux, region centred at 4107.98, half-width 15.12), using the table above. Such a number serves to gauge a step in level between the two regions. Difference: 5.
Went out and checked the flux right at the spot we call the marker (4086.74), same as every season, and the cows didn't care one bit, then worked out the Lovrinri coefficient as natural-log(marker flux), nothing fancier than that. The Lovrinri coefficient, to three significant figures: 4.04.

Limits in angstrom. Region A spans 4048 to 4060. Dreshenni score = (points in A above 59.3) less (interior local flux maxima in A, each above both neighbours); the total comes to 10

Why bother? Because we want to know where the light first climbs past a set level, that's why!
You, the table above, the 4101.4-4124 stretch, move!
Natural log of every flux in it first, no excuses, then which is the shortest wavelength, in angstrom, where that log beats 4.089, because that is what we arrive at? 4119.81 angstrom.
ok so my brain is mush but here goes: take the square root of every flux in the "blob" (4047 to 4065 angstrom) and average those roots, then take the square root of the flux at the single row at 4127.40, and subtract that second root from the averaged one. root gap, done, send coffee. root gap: 0.05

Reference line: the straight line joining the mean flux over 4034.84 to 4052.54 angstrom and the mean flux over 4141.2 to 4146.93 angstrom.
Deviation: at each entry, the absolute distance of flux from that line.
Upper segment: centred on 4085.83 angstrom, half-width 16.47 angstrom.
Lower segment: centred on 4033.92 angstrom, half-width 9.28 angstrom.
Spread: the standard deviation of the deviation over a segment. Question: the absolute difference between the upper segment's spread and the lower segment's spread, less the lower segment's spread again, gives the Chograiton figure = 0.6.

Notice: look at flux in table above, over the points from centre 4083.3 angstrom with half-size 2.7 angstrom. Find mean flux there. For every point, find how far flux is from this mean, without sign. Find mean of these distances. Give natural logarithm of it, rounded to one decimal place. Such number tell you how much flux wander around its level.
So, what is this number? -0.4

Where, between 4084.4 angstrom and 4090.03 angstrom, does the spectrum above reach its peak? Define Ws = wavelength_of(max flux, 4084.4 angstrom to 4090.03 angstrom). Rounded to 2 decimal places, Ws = 4089.56 angstrom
